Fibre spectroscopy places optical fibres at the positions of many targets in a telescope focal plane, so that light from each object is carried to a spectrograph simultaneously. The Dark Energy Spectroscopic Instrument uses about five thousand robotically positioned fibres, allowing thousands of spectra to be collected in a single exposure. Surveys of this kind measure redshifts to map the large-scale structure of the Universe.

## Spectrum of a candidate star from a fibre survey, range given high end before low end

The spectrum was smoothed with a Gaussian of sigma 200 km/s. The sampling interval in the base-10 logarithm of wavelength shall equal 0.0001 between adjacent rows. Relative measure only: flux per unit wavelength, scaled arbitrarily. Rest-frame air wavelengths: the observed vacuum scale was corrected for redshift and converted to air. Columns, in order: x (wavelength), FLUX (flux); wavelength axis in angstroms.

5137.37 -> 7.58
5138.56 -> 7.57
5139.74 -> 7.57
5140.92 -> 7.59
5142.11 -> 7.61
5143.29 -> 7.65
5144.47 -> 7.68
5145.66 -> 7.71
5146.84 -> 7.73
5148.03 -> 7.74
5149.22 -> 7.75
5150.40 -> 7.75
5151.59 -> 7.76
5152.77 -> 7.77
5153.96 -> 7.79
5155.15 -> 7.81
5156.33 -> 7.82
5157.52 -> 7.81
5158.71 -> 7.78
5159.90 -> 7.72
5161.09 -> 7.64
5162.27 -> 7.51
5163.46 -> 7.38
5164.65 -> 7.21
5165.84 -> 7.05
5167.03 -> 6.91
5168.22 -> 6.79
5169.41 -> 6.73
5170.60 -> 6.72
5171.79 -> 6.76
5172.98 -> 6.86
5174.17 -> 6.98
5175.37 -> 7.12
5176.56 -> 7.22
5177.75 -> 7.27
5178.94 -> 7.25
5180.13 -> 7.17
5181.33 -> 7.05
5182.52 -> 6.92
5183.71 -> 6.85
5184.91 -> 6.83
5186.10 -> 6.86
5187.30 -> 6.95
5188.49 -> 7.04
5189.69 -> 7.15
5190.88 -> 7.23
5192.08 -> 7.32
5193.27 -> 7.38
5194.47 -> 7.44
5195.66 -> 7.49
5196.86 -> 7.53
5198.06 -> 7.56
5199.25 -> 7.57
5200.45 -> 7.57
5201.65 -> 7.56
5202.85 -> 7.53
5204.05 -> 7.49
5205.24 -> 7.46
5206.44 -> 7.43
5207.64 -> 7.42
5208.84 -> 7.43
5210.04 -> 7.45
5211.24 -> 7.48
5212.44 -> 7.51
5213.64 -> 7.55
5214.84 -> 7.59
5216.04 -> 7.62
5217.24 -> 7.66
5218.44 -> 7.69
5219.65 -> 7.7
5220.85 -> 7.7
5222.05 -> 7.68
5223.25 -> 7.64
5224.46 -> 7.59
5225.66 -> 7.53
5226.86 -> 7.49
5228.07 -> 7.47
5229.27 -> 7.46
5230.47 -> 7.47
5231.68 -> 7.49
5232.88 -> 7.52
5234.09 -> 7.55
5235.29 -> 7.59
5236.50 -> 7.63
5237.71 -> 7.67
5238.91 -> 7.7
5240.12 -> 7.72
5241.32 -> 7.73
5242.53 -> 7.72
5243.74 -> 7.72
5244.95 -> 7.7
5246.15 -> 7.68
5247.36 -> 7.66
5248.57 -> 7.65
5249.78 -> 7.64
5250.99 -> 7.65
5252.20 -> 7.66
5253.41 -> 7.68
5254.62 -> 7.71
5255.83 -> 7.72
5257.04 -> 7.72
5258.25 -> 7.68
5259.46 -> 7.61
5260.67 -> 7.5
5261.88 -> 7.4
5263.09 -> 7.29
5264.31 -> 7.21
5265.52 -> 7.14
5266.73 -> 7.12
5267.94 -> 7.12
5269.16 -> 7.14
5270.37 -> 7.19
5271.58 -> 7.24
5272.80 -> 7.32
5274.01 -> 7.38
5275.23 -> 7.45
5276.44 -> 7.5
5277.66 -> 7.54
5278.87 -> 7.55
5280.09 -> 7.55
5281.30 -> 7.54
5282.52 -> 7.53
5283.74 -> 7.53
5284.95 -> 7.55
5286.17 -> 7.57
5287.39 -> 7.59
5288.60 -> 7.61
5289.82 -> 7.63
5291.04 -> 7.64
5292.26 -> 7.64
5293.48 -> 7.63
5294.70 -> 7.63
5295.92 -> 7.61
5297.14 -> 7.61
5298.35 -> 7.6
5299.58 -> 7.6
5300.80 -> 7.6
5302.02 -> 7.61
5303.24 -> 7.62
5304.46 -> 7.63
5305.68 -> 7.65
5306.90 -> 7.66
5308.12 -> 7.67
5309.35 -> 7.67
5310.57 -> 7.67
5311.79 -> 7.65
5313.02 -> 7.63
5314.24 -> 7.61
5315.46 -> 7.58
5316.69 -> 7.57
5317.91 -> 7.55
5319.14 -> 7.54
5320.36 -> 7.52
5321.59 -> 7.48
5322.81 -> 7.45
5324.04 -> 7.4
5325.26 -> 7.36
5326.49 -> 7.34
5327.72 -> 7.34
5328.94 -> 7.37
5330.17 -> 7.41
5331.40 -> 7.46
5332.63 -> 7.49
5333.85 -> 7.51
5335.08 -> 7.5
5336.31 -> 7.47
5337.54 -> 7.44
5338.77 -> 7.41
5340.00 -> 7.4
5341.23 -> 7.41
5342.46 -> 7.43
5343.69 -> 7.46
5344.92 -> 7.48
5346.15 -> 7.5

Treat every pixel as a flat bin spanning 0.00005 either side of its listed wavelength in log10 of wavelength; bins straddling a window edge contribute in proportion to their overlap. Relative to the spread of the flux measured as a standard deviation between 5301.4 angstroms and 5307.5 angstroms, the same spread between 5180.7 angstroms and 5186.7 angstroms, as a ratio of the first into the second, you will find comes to 4.3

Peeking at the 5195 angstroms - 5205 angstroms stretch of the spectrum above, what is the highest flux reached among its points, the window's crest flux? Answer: 7.57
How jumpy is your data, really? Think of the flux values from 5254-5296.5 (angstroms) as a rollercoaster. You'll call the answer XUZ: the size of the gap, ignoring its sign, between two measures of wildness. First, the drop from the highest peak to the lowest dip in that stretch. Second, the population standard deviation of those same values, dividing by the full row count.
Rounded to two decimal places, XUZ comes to 0.41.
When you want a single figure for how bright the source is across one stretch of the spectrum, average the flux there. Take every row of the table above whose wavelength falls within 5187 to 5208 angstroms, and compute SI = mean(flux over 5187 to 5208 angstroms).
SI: 7.40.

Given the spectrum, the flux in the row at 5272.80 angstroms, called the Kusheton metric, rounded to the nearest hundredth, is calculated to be 7.32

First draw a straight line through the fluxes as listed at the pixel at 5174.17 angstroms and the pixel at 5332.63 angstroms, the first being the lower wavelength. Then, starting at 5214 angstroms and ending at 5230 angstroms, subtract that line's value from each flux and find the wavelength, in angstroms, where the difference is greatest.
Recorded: 5219.65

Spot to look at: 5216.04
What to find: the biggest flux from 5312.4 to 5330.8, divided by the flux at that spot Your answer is 1.00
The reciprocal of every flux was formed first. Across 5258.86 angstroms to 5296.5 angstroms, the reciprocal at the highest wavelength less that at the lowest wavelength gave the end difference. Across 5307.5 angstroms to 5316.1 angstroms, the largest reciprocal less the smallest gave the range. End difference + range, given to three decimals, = 0.002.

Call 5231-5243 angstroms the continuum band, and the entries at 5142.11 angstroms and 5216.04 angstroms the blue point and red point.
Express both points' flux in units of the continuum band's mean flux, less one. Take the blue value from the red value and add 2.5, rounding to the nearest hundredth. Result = 2.50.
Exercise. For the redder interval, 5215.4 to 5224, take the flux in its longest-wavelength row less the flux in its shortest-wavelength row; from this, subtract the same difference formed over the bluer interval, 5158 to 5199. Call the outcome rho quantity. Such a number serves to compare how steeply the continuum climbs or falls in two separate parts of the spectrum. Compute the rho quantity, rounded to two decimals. 0.24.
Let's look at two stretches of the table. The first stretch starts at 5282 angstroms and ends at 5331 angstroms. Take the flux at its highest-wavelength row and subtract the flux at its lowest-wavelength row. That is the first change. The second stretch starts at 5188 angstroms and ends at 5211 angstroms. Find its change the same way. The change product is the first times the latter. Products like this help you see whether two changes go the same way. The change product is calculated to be -0.049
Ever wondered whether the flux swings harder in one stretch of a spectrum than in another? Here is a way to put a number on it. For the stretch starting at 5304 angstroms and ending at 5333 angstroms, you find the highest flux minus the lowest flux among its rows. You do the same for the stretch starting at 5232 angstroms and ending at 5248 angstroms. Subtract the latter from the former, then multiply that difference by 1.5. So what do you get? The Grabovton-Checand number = 0.18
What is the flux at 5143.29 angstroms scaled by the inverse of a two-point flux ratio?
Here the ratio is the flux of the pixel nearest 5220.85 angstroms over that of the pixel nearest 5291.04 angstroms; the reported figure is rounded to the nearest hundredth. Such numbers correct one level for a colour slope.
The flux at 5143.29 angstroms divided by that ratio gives 7.59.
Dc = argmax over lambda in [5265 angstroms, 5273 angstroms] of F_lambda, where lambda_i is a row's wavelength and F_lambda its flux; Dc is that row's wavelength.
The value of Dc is 5272.80 angstroms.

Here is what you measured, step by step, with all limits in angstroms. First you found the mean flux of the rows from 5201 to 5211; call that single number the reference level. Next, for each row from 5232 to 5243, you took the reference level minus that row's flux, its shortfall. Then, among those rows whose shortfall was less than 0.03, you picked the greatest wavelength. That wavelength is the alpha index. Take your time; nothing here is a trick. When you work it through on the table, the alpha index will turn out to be 5242.53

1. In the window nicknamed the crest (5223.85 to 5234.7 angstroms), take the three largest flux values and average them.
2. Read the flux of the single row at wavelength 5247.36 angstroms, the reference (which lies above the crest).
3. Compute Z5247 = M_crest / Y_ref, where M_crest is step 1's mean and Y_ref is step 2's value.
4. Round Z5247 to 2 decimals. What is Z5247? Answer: 0.99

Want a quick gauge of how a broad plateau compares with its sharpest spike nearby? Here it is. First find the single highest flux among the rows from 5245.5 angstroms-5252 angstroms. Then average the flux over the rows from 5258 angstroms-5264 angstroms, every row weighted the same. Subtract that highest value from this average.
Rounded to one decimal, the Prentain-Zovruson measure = -0.2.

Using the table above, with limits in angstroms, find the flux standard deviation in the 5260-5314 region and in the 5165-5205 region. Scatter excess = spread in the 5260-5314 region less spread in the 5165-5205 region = -0.11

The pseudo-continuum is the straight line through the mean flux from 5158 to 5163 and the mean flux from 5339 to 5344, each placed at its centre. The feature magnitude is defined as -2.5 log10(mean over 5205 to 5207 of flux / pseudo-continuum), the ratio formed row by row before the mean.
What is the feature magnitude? 0.023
